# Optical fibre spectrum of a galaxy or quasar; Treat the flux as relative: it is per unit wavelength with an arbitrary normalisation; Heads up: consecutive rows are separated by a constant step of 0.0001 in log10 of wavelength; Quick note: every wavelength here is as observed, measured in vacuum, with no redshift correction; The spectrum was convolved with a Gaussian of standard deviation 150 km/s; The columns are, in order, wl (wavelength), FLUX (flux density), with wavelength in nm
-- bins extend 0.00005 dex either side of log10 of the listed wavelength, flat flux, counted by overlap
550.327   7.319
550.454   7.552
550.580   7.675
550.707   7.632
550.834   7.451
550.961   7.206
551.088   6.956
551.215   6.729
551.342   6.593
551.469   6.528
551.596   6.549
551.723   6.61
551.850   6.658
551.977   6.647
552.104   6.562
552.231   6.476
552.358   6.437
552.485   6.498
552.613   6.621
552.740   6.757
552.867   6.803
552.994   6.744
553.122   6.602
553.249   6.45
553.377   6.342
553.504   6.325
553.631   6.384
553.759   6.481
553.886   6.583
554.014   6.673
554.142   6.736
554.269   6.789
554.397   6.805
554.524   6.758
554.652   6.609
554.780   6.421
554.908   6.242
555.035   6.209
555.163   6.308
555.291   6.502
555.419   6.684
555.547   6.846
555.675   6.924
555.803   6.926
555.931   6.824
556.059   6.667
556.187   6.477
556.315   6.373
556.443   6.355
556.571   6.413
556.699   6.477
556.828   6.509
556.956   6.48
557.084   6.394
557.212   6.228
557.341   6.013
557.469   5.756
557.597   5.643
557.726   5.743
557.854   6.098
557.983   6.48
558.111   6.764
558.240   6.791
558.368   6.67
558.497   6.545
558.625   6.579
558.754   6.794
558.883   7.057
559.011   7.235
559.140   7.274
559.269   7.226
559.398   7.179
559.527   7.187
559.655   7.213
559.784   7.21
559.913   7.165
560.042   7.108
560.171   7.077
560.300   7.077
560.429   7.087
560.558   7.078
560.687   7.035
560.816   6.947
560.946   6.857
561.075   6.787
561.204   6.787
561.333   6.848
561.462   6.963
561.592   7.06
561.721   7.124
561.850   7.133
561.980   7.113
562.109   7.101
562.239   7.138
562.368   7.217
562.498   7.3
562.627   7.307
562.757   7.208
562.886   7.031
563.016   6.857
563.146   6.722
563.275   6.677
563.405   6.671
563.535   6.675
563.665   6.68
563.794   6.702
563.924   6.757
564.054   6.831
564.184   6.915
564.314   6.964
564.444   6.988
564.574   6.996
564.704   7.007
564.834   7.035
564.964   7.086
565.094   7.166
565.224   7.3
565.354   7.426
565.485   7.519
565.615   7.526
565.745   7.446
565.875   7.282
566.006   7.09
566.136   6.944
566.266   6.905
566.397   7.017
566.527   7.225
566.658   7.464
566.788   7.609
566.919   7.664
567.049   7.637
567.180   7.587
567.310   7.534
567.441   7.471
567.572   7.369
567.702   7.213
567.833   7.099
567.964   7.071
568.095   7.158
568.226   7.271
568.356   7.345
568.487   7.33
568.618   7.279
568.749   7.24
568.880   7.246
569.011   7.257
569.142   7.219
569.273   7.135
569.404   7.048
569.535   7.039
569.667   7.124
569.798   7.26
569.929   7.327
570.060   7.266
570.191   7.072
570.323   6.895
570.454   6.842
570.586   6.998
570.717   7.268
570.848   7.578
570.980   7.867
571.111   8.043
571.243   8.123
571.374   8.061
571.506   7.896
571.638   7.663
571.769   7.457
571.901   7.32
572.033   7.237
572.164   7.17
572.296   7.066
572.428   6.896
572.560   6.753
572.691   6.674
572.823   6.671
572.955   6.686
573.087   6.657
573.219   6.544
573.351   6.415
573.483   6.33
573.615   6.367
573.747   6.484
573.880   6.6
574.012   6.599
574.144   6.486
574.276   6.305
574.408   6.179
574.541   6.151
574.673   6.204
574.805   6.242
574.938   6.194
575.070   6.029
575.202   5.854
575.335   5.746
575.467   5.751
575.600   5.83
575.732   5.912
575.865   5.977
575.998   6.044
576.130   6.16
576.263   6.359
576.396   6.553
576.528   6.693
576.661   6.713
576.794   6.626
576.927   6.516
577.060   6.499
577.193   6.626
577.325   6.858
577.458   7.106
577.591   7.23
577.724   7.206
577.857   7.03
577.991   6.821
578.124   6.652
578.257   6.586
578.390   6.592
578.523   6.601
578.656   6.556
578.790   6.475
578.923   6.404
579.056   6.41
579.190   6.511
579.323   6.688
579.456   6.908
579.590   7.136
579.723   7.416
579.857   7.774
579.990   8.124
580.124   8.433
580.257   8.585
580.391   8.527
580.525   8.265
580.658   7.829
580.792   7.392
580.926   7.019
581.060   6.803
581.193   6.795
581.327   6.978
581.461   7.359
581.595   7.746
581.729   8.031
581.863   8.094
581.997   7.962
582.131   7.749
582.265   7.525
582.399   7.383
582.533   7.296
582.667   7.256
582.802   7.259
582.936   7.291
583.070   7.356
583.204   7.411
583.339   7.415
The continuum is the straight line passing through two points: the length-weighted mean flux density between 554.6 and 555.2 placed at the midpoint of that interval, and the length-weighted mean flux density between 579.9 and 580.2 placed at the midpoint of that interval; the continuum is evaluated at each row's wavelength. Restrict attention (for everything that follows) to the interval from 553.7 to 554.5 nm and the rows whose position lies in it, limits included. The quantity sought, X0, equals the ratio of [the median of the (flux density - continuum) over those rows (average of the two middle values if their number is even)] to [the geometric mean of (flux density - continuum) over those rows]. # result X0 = 1.11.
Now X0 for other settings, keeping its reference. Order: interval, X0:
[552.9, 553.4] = 1.16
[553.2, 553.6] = 0.86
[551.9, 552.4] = 1.00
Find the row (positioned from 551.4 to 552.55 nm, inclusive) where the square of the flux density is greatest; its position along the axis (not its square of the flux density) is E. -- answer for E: 551.850 nm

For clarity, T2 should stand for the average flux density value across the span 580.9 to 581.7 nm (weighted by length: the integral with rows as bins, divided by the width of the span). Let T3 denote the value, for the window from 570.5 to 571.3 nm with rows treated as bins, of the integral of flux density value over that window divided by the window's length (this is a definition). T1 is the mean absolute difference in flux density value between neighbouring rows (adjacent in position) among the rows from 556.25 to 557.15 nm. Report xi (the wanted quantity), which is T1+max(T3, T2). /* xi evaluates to 7.7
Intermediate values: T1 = 0.05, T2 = 7.2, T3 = 7.62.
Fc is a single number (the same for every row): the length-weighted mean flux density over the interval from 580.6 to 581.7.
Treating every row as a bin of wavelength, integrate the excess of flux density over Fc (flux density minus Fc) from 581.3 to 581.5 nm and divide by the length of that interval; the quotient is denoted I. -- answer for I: -0.08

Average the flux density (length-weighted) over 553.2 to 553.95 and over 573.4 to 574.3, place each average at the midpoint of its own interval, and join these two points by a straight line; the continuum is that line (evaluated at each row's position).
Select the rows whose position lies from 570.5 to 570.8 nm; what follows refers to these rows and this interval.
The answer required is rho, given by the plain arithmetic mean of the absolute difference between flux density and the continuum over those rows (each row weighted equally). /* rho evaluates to 0.7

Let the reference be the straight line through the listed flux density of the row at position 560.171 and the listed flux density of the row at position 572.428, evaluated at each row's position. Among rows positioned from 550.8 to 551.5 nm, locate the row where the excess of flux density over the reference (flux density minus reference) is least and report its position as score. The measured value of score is 551.469 nm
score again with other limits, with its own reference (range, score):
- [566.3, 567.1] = 566.397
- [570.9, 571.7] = 571.638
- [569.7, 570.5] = 570.454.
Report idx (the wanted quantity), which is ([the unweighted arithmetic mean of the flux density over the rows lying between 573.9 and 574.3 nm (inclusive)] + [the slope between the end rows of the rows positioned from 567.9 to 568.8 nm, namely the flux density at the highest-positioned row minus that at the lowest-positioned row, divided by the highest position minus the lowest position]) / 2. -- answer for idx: 3.3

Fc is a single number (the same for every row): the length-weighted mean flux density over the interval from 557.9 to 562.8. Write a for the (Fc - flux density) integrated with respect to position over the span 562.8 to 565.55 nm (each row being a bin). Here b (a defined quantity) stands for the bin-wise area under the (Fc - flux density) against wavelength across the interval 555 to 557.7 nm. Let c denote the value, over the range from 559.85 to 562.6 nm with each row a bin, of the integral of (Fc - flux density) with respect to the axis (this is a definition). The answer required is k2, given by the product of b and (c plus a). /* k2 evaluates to 0.10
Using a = 0.2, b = 1.6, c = -0.1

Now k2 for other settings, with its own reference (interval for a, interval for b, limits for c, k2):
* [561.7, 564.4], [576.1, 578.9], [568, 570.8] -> -0.26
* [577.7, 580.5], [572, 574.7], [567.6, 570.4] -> -0.93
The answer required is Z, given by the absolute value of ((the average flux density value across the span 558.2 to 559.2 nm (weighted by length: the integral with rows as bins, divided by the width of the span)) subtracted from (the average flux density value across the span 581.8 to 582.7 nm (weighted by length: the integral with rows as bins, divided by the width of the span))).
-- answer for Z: 0.75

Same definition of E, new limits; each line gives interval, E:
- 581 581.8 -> 581.729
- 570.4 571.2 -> 571.111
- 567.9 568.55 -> 568.356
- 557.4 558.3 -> 558.240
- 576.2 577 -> 576.661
